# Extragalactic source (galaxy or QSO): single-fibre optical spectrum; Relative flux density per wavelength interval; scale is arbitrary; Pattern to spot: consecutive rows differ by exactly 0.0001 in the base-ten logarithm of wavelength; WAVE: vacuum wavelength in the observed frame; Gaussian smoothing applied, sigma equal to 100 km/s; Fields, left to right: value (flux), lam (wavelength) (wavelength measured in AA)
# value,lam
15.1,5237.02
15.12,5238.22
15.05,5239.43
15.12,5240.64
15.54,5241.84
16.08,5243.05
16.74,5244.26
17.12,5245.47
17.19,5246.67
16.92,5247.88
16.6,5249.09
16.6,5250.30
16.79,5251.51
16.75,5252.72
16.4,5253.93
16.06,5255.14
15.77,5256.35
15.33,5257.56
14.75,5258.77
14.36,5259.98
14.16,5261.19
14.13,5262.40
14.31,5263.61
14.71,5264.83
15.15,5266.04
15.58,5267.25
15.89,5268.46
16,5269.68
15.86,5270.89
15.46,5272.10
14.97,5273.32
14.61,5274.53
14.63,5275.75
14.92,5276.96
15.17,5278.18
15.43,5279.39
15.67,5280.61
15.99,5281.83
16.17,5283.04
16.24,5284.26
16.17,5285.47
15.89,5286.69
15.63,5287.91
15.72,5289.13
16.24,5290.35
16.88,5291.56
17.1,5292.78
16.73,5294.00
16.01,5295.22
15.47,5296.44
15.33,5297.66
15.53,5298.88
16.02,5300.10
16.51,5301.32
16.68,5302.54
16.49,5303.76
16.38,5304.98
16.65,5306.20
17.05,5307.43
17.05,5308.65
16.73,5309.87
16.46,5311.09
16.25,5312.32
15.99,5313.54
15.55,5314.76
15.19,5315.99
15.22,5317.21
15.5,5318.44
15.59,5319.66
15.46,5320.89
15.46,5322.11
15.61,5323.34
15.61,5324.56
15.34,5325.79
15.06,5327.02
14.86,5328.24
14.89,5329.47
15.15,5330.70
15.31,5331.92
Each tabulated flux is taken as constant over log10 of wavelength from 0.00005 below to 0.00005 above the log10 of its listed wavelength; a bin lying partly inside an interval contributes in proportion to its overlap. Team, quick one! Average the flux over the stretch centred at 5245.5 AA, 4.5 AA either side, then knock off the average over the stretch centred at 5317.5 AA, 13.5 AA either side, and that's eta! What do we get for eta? 0.8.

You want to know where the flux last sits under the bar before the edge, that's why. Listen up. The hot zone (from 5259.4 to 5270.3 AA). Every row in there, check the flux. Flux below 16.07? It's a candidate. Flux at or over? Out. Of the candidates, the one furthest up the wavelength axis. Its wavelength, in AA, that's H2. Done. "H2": 5269.68 AA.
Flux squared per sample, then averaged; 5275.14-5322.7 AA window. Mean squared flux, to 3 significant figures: 256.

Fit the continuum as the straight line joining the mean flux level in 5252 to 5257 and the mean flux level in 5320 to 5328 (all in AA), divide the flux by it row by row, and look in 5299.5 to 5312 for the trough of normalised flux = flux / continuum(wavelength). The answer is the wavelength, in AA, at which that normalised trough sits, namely 5300.10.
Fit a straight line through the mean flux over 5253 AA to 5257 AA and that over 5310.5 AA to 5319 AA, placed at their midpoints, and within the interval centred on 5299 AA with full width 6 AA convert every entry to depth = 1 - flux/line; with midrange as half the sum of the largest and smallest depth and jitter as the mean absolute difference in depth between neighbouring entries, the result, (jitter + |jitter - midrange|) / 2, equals 0.024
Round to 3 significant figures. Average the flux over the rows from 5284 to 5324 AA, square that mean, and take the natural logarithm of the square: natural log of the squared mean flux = 5.56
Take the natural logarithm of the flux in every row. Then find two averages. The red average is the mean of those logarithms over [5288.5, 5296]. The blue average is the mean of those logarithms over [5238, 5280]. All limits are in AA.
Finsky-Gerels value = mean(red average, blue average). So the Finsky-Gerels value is 2.77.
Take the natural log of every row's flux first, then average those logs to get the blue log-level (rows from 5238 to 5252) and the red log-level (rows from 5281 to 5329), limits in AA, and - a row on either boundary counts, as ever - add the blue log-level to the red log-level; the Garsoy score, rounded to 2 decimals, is 5.56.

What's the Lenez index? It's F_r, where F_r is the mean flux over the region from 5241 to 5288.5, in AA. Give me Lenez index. 15.7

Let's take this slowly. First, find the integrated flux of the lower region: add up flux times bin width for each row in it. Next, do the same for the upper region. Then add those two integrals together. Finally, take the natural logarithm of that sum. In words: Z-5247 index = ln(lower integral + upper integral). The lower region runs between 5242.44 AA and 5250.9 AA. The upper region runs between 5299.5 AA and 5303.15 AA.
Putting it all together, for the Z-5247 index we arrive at 5.31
